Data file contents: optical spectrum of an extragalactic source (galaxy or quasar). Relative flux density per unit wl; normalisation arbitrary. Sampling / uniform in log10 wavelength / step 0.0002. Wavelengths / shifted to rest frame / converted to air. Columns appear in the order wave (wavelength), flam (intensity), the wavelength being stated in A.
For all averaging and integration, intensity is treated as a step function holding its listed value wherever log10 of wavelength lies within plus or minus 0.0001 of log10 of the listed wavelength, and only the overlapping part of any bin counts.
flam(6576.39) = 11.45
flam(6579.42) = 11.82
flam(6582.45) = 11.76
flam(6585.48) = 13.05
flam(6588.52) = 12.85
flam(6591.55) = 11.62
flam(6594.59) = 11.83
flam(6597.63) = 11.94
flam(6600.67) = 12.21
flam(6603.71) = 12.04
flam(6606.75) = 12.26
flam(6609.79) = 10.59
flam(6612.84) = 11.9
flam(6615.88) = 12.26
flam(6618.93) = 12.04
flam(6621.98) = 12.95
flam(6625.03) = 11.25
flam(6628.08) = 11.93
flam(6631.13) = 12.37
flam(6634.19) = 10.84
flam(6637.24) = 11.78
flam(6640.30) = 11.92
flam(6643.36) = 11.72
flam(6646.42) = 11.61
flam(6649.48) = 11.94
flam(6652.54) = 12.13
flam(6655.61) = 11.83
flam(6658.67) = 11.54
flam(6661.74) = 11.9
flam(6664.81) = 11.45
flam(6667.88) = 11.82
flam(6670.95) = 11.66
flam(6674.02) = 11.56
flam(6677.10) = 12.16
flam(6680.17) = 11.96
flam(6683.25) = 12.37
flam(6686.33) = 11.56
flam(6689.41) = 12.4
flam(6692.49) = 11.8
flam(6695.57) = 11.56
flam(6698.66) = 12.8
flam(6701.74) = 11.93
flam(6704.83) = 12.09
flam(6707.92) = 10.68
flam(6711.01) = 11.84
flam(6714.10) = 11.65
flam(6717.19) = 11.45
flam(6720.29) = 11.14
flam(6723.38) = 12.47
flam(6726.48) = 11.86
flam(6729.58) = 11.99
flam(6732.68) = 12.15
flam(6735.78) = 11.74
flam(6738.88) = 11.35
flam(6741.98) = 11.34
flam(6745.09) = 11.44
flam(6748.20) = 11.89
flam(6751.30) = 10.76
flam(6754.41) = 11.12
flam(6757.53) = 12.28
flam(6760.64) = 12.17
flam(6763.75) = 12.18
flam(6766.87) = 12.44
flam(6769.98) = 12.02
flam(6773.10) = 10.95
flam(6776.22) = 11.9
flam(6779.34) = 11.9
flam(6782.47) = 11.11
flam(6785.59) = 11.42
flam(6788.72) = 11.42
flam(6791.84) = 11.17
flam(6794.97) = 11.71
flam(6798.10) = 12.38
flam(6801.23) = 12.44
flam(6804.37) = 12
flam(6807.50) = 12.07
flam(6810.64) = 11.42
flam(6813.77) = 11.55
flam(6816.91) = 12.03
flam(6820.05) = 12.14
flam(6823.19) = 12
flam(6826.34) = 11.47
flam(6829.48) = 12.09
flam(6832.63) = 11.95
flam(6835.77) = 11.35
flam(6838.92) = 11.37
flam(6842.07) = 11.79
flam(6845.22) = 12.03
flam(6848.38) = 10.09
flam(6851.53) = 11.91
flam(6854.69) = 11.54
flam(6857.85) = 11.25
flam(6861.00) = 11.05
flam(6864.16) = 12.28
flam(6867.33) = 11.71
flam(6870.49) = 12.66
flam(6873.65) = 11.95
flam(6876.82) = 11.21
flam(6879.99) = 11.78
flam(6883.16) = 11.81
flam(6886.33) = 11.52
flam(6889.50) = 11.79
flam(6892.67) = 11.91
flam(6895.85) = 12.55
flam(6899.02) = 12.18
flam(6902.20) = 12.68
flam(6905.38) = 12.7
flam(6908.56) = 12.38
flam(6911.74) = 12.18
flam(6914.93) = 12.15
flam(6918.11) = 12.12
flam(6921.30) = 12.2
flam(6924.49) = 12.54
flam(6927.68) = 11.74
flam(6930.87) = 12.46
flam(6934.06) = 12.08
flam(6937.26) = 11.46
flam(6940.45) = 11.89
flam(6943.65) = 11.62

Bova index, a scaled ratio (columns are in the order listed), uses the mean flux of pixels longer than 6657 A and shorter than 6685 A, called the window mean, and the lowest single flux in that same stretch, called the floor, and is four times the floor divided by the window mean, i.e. 3.87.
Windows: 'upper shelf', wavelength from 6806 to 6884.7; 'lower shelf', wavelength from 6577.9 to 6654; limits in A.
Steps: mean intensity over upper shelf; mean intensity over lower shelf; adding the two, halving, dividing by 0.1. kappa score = 118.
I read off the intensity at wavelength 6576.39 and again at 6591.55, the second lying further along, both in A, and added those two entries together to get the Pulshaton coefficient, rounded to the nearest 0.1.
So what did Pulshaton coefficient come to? 23.1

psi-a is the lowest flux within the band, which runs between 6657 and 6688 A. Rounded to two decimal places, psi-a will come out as 11.45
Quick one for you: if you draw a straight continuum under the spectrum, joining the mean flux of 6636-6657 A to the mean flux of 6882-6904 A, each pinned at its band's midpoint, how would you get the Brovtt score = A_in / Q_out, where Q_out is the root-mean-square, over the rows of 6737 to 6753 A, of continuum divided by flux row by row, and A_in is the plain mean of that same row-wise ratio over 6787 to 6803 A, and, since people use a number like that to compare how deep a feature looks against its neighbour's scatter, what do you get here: 0.96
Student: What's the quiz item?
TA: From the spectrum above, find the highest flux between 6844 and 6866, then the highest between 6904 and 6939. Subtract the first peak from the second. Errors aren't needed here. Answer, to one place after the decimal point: 0.4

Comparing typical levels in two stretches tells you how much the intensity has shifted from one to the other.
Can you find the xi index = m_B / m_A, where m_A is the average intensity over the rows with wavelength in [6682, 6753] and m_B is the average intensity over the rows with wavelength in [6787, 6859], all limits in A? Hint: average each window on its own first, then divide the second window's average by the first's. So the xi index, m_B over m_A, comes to 1.00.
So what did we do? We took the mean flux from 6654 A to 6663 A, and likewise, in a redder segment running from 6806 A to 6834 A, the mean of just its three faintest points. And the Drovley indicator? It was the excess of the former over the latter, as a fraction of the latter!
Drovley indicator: 0.024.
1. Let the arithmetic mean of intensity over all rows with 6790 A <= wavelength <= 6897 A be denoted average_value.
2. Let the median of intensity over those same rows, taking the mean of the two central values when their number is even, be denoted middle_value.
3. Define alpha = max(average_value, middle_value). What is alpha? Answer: 11.8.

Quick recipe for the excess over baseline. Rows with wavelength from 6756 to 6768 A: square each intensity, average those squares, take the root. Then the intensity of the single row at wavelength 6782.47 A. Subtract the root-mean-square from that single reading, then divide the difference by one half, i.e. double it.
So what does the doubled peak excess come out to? -2.3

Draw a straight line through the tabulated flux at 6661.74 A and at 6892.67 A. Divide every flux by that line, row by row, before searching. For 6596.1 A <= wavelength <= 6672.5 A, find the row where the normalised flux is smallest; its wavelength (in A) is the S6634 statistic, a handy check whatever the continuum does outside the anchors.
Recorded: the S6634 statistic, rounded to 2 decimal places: 6609.79 A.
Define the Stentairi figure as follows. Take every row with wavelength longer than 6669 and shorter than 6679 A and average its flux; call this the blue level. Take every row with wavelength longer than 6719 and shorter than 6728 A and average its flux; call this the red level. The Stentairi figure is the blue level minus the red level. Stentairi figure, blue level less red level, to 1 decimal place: 0.0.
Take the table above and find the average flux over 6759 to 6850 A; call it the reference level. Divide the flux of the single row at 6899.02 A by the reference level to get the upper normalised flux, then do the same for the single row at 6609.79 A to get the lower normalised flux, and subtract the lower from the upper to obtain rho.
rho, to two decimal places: 0.14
